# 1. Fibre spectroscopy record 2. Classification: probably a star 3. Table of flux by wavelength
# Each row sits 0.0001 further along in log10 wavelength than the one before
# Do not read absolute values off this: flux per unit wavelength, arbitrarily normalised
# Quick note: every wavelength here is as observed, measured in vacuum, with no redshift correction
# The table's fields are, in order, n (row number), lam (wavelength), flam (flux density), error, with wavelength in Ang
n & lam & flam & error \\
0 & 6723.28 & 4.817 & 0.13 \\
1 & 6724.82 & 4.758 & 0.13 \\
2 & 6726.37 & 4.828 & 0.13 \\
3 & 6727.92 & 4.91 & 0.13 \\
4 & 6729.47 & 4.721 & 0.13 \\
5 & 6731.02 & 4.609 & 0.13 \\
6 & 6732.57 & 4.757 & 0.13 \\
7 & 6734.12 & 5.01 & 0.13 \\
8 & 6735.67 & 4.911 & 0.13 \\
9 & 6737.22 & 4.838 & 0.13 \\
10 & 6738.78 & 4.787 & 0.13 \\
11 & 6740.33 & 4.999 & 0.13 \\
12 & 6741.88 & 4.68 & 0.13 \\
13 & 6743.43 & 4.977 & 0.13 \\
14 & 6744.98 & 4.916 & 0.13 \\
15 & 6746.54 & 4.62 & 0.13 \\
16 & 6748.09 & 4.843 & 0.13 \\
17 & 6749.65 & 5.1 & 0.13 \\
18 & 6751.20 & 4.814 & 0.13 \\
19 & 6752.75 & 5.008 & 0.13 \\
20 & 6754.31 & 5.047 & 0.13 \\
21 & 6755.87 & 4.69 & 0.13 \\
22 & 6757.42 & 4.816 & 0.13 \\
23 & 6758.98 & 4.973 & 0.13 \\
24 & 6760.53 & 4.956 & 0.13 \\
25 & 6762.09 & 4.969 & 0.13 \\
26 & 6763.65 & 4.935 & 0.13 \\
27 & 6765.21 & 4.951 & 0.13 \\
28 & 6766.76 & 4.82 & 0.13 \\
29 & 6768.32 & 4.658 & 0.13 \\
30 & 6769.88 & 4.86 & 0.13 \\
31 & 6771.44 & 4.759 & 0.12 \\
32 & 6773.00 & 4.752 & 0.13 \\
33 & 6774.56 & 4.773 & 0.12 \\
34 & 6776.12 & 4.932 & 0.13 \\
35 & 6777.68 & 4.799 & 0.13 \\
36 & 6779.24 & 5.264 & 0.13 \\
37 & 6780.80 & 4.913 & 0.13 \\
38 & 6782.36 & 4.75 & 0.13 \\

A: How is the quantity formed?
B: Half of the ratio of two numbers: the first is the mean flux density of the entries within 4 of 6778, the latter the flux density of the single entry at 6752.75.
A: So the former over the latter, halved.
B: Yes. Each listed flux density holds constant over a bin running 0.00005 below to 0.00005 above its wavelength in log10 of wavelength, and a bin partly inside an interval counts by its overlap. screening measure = 0.493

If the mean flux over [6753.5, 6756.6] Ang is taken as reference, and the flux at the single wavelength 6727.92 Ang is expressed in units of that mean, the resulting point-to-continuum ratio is 1.01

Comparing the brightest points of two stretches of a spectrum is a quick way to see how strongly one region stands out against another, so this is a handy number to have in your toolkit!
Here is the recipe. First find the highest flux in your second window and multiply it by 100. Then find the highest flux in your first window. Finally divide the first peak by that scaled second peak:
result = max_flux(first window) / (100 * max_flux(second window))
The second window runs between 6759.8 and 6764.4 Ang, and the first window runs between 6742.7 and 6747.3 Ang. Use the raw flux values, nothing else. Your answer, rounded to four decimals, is 0.0100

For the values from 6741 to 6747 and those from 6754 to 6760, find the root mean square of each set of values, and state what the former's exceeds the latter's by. -0.083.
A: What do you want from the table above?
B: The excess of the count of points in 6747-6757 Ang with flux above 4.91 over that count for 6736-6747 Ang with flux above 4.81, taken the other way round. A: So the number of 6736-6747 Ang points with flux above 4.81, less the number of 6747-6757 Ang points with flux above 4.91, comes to 1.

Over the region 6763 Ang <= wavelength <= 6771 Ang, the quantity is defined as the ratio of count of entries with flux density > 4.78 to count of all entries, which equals 0.80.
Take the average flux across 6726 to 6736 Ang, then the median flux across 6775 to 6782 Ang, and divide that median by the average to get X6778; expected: 1.02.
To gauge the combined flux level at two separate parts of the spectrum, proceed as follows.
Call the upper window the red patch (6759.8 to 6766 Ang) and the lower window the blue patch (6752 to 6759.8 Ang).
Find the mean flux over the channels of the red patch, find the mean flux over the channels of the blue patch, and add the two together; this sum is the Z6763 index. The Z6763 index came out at 9.86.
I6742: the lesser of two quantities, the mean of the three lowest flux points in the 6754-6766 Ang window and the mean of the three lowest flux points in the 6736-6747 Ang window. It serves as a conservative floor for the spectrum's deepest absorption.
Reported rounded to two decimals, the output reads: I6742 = 4.70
